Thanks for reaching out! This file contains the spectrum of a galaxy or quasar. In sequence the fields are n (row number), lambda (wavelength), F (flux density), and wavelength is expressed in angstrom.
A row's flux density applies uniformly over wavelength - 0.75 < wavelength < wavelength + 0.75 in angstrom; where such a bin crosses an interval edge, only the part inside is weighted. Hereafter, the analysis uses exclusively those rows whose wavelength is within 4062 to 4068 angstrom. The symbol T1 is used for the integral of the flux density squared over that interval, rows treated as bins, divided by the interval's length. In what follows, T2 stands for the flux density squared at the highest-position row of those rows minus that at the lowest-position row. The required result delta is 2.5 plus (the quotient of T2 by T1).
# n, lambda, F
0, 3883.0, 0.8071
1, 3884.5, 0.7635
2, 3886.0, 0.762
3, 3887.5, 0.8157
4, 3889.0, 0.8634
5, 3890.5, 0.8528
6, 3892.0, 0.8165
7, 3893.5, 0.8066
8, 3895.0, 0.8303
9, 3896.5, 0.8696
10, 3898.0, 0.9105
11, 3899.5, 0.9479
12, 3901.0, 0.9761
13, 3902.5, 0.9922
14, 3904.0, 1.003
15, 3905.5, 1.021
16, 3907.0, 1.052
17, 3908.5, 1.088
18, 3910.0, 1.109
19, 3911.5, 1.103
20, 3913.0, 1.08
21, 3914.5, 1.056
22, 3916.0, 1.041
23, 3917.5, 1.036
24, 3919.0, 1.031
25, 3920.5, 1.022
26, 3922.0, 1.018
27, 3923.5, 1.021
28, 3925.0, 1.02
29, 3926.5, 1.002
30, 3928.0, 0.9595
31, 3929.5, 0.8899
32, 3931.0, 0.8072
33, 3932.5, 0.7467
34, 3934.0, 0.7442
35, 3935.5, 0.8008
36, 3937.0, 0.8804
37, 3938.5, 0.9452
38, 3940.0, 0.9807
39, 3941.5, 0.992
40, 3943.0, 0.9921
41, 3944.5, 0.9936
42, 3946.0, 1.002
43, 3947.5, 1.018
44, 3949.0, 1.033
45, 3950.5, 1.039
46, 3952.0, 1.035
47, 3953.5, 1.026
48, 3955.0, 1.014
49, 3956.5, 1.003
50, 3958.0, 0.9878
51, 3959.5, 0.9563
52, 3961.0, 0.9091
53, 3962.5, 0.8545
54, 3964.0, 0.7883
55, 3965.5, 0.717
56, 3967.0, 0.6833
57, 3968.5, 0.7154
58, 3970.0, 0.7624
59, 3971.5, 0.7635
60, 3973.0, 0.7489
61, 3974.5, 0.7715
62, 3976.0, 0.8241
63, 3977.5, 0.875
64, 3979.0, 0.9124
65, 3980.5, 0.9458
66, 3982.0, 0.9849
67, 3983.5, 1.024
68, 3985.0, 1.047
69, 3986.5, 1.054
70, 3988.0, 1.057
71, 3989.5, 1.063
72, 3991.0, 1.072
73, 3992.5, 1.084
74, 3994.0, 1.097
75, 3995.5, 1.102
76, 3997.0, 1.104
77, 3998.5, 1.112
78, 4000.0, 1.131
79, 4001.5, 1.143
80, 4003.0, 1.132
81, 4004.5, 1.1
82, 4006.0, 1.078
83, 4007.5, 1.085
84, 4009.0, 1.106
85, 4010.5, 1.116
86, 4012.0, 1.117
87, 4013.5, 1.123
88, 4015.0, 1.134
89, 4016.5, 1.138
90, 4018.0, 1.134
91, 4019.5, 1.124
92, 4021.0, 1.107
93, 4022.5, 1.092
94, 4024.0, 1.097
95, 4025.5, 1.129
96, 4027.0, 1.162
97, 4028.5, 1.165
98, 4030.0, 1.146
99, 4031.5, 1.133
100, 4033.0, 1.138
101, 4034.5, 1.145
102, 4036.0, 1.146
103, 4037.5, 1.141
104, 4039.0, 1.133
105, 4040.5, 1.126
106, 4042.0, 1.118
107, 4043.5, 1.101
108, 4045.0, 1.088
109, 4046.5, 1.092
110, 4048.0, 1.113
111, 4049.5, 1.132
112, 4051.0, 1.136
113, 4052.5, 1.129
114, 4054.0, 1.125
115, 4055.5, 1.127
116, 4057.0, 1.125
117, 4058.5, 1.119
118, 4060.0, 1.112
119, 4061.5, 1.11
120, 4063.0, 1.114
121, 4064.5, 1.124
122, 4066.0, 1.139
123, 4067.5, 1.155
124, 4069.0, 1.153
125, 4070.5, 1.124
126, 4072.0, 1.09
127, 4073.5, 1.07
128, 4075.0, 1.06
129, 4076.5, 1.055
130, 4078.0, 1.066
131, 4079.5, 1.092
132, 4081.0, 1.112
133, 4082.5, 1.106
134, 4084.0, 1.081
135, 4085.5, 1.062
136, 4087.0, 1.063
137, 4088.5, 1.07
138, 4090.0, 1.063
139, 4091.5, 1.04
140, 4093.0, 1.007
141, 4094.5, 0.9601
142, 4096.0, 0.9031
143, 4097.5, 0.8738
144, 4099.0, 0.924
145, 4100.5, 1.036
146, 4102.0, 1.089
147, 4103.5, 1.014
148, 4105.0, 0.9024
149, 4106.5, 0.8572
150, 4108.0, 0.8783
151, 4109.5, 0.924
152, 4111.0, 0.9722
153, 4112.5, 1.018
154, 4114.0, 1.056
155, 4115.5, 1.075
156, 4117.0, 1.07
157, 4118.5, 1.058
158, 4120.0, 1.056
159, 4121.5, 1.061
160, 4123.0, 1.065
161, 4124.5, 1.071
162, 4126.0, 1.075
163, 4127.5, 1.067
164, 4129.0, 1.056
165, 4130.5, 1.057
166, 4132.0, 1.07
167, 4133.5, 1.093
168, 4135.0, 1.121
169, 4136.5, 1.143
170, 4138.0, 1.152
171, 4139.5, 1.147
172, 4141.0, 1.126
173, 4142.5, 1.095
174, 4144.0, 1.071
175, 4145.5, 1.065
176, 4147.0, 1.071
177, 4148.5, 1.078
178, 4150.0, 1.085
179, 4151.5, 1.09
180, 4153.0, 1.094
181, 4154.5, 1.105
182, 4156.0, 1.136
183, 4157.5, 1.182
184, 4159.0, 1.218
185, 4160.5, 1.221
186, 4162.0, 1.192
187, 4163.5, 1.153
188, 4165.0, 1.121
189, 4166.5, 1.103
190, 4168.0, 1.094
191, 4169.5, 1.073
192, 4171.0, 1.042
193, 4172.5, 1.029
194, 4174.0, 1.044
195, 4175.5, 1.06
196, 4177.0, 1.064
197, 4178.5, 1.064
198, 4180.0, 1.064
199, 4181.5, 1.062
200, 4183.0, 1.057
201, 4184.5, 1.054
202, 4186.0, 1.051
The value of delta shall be 2.57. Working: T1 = 1.28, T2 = 0.09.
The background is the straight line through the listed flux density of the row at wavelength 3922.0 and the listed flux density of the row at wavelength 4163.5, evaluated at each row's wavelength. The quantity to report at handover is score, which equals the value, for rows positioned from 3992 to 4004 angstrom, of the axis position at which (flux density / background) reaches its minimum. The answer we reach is 3992.5 angstrom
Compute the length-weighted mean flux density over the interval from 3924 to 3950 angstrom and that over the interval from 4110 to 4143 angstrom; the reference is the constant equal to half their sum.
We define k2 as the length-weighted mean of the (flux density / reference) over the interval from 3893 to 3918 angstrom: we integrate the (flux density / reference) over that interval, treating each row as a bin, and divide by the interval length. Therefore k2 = 0.993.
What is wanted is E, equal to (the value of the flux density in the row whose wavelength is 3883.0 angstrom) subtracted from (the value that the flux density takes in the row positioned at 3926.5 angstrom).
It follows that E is 0.195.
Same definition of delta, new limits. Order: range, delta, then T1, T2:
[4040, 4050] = 2.51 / 1.23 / 0.01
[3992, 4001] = 2.58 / 1.22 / 0.10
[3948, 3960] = 2.35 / 1.03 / -0.15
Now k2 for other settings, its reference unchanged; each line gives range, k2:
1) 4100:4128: 1.014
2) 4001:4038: 1.121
